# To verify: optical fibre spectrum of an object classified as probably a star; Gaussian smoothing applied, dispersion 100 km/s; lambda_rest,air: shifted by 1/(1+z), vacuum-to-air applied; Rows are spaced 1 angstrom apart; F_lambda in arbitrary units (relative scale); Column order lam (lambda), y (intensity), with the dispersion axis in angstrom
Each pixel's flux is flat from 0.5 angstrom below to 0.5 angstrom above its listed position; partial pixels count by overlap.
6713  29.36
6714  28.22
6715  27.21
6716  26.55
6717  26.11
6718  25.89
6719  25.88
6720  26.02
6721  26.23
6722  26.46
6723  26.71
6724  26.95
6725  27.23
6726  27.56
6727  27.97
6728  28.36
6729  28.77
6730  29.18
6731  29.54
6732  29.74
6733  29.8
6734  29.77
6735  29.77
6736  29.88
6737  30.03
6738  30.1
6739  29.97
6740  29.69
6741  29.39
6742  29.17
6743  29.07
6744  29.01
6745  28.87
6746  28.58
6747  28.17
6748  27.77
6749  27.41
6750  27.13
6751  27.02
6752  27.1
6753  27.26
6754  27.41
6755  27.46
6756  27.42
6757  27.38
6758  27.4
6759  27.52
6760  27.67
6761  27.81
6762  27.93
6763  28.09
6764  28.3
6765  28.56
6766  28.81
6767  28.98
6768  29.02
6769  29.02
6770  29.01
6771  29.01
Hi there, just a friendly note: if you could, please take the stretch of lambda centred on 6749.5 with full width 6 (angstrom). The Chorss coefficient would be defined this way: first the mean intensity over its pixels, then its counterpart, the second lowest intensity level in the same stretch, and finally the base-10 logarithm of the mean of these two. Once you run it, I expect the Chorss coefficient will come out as 1.44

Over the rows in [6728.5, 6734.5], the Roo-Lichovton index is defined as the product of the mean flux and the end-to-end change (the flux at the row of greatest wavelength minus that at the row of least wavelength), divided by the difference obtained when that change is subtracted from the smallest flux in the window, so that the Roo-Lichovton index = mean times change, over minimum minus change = 1.1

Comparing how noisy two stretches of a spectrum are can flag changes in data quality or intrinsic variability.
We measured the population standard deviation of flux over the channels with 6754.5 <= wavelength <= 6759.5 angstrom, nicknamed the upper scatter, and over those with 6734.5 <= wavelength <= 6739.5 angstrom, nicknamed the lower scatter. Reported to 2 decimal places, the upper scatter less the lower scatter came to -0.07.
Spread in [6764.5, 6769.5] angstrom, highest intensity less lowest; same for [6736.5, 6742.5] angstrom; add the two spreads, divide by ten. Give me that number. 0.14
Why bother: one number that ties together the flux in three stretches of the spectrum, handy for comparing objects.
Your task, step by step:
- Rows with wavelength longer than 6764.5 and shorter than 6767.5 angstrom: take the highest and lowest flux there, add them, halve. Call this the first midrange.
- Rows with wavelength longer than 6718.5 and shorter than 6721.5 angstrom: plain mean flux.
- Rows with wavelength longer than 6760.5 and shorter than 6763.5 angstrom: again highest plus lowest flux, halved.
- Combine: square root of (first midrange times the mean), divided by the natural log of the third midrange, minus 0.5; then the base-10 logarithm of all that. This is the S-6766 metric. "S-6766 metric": 0.888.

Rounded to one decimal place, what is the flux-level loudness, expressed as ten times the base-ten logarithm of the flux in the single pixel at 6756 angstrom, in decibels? 14.4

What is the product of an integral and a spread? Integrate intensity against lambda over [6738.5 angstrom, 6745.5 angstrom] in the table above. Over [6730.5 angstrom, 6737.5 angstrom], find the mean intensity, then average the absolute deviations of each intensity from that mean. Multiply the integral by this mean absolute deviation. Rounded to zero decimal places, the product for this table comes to 20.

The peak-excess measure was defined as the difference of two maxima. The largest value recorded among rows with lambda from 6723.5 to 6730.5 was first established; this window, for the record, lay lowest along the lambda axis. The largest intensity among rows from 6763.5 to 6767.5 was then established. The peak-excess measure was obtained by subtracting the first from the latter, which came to -0.2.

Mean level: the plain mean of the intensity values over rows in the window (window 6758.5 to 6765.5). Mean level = 28.0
